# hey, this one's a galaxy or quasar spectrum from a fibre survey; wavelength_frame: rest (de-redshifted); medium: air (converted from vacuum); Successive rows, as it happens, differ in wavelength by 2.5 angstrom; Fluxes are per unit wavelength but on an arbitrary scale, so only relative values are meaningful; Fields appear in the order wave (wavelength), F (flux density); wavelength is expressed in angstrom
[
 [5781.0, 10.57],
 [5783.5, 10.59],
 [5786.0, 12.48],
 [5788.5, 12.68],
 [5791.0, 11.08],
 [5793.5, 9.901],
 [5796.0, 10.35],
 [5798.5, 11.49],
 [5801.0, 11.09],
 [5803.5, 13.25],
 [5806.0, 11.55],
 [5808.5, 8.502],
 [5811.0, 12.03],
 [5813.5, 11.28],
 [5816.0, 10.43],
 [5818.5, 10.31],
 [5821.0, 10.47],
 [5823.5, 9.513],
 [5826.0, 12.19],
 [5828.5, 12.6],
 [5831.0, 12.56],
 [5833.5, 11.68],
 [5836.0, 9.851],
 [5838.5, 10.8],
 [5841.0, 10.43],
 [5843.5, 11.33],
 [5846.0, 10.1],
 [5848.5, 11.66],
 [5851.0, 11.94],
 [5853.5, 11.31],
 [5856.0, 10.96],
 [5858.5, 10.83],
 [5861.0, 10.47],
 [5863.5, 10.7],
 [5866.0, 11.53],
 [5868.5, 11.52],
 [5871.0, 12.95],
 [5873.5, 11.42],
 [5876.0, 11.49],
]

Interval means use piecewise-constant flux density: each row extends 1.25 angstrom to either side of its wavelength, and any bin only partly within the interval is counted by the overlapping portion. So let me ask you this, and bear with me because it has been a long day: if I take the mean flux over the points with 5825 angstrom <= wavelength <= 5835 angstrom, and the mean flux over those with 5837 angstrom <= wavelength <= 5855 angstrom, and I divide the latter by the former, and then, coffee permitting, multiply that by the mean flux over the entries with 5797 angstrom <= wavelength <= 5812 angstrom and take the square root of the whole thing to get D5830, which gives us 3.20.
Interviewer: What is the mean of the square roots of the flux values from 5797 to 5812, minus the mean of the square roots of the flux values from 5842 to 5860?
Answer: 0.02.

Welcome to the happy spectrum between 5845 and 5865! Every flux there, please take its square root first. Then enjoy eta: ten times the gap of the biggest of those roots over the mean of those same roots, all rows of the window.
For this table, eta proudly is 1.4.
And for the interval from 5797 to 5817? 3.0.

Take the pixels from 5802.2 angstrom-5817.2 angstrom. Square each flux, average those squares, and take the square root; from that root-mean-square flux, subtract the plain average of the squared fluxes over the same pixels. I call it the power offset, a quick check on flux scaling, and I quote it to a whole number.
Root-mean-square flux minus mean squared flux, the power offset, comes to -116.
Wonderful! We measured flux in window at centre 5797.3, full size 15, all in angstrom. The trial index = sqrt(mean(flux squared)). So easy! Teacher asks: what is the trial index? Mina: 11.2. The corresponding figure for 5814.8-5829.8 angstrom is 11.0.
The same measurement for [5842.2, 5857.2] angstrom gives 11.2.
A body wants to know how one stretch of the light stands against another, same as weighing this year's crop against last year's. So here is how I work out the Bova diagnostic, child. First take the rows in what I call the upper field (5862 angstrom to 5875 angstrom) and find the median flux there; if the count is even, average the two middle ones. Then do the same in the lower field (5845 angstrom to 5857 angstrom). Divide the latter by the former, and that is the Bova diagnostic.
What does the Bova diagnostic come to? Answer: 0.98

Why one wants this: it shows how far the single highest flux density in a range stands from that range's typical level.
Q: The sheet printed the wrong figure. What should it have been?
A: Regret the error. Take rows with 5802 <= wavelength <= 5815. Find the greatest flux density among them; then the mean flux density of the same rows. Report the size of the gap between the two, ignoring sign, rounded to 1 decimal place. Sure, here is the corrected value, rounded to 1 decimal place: 1.9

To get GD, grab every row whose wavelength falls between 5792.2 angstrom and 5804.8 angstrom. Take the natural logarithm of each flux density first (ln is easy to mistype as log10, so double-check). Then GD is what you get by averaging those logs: 2.41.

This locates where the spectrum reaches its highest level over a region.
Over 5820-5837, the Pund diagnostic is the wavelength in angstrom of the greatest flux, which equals 5828.5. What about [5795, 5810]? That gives 5803.5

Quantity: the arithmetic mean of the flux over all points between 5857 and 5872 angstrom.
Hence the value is 11.3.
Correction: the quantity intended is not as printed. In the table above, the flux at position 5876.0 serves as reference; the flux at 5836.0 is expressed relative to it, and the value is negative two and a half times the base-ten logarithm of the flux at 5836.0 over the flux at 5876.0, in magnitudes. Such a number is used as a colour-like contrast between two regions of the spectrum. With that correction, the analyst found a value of 0.17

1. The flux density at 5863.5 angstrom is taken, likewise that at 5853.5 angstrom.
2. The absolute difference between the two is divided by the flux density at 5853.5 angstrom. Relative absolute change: 0.054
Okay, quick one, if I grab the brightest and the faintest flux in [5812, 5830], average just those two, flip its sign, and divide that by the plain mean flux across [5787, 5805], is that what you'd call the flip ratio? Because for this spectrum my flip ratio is -0.97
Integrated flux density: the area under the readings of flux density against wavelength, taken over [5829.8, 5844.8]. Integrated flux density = 167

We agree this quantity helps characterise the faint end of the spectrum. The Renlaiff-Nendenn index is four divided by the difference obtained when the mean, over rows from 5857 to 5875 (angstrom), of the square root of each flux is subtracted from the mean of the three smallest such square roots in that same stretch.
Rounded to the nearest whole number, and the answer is -40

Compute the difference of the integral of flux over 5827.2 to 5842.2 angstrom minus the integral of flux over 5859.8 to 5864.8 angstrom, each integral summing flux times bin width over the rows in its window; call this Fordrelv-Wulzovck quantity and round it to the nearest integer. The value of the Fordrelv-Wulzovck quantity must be 117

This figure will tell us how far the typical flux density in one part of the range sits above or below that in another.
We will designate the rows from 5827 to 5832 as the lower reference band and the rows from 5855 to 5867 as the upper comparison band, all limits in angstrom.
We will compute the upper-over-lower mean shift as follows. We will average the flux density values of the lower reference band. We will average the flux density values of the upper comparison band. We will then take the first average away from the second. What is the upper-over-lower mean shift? -1.7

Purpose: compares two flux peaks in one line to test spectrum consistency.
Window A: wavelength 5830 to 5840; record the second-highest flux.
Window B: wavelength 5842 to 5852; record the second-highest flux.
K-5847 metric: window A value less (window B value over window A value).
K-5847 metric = 10.7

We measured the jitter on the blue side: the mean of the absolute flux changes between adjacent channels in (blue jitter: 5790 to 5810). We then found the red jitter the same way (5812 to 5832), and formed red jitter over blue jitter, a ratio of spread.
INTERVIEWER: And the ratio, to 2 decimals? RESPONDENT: 0.52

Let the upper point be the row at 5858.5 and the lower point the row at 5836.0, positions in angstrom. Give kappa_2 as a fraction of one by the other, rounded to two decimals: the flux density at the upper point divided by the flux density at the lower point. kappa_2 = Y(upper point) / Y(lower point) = 1.10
